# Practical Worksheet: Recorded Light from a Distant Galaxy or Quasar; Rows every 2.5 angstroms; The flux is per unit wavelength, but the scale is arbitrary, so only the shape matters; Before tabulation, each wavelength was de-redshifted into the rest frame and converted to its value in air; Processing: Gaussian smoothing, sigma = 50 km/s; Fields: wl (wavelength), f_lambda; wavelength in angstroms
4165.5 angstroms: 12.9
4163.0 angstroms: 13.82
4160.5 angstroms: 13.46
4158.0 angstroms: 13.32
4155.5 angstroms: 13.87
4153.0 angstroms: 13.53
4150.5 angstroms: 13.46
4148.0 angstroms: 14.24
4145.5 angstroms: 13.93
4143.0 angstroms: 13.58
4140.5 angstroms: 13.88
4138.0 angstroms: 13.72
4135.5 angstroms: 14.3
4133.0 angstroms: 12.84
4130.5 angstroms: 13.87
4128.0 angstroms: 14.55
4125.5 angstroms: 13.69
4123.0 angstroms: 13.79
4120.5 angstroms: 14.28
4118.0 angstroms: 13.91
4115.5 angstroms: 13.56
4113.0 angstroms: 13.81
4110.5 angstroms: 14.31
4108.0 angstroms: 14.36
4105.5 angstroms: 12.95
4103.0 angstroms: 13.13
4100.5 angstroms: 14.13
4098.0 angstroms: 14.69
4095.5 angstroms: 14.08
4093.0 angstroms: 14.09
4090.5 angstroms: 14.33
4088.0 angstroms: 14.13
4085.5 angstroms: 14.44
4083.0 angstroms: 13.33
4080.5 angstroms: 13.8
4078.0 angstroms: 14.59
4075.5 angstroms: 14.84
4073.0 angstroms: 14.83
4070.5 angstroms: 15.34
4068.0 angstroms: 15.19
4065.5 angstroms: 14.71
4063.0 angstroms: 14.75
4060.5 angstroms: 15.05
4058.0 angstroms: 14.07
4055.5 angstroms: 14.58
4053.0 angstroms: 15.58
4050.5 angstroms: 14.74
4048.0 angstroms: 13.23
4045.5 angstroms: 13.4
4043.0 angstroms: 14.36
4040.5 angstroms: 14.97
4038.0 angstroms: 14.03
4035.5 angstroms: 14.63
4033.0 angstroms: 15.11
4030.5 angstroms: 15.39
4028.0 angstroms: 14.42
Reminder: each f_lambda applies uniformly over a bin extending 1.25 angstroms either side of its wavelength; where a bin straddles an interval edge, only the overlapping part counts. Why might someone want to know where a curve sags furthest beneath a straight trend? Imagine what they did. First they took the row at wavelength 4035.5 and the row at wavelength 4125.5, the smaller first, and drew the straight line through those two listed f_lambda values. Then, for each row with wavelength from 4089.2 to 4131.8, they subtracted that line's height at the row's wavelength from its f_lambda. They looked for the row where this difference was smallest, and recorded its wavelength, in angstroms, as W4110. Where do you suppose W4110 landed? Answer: 4105.5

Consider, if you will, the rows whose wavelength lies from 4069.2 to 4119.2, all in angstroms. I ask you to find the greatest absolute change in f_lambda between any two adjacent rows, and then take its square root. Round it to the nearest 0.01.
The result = 1.19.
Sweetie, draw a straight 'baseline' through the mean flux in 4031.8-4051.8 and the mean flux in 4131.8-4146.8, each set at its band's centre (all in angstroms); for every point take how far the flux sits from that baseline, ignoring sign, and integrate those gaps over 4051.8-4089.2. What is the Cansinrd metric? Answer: 24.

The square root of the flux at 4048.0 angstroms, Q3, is 3.64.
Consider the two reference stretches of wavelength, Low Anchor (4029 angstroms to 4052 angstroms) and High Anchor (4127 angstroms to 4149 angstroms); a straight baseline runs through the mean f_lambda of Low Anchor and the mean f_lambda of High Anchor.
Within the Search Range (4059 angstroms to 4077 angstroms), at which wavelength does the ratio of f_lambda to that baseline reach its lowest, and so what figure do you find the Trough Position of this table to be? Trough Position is 4065.5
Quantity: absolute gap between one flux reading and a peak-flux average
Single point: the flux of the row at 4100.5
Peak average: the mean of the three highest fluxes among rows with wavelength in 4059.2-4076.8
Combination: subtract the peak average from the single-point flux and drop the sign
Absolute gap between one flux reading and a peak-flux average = 1.1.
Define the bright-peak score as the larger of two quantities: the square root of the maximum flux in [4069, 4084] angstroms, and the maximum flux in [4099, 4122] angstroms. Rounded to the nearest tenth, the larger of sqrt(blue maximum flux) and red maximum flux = 14.4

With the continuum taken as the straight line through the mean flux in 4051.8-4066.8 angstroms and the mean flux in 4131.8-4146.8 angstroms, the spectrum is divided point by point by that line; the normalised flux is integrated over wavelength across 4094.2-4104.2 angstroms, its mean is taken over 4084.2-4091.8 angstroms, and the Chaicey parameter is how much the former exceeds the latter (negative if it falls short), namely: 8.8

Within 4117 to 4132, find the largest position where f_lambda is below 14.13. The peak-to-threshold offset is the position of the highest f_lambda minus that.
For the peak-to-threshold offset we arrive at -2.5 angstroms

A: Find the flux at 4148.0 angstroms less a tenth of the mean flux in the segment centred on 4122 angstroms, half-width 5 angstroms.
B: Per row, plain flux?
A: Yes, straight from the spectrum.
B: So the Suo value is 12.8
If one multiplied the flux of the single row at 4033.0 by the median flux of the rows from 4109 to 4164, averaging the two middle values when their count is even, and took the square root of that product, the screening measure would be 14.4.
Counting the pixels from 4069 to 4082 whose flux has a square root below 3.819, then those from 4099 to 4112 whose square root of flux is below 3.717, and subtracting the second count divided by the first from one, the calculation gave -1.00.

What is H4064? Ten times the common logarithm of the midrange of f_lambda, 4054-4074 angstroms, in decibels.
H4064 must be 11.7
